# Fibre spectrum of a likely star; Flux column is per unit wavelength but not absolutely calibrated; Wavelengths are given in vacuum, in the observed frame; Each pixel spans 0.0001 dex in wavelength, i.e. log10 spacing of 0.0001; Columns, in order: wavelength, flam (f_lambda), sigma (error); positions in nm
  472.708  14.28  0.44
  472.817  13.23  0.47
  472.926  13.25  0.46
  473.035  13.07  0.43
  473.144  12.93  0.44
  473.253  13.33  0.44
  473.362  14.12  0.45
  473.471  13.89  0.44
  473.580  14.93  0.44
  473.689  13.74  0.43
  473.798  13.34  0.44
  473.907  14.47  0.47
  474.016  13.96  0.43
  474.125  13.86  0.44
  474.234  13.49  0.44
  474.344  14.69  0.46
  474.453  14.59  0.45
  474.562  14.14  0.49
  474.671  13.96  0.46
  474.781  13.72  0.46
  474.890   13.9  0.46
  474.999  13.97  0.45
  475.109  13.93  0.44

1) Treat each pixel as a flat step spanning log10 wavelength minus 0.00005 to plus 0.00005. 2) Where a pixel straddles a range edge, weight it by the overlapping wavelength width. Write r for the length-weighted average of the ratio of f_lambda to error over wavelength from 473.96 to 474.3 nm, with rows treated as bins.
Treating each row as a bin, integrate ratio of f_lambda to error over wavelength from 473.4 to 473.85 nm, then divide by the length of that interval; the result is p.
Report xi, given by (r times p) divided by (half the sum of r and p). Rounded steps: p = 31.94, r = 31.5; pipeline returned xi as 31.7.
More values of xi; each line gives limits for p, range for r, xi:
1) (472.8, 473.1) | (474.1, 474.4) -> 30.2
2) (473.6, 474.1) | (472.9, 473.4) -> 30.8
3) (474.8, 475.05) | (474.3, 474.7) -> 30.8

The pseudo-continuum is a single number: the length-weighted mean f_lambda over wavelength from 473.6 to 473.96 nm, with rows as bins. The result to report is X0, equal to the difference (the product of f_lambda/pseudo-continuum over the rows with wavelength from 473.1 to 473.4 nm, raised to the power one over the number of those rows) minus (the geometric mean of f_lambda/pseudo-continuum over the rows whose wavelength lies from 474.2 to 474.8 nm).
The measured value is -0.05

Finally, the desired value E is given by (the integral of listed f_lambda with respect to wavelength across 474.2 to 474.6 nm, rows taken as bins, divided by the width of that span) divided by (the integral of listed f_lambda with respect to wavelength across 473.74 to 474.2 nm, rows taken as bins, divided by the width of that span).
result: 1.03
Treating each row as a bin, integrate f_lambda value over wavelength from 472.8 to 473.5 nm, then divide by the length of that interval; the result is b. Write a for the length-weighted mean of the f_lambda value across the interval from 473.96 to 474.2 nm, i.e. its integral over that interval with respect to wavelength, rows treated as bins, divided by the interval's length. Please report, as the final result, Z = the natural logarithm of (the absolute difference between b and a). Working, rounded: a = 13.9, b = 13.4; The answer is -0.7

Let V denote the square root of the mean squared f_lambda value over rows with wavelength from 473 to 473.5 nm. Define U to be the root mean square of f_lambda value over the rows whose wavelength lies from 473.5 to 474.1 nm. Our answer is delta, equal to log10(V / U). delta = -0.020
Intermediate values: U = 14.10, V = 13.5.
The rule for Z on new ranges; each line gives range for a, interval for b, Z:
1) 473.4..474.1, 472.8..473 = -0.2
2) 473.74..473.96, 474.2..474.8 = -1.5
